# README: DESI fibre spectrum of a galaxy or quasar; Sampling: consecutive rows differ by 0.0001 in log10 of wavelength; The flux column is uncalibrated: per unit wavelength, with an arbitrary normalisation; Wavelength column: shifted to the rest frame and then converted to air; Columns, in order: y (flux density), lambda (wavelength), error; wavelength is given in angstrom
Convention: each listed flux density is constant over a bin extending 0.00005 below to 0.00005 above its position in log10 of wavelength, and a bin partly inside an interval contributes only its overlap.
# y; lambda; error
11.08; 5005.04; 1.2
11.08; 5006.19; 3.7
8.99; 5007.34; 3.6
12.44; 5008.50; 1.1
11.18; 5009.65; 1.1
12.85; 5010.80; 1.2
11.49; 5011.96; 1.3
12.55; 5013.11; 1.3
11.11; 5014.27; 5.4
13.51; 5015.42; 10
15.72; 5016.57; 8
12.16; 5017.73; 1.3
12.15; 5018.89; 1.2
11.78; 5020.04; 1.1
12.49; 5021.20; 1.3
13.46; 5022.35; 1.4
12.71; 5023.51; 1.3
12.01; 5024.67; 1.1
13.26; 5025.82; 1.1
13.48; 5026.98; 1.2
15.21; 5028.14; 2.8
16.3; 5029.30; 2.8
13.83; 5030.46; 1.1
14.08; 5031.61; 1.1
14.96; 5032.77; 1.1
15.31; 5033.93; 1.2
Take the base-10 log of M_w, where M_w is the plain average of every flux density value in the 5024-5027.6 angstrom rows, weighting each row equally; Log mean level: 1.11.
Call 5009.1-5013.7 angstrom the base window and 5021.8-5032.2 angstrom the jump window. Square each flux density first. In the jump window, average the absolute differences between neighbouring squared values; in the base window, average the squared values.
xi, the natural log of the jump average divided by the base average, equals -1.6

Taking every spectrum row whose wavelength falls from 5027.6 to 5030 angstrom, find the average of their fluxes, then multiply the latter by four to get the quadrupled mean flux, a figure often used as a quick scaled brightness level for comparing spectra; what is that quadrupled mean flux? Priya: 63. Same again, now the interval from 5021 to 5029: 53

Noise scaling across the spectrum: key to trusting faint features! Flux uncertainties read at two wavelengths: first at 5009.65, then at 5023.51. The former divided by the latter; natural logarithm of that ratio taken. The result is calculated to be -0.17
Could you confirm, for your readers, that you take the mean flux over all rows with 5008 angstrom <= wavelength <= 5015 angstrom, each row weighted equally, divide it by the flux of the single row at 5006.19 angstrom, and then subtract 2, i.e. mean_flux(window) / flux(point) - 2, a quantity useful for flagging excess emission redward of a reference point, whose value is -0.92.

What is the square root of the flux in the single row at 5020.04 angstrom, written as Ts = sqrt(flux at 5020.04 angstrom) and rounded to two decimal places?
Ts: 3.43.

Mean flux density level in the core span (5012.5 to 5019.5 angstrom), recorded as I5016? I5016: 12.9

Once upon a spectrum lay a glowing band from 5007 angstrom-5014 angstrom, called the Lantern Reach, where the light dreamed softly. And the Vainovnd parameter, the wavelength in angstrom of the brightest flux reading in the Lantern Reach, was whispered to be 5010.80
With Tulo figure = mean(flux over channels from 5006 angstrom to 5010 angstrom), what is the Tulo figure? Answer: 10.9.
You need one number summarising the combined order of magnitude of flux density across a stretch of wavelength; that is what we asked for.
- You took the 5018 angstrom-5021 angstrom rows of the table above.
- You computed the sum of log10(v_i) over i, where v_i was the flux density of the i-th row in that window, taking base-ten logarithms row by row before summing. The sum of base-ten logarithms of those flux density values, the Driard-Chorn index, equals 2.2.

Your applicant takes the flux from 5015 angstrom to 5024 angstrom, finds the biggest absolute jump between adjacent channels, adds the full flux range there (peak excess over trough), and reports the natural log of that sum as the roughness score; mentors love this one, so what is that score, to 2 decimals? 2.01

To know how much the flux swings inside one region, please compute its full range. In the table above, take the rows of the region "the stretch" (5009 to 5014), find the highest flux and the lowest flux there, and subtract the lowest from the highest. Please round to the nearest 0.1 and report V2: 1.7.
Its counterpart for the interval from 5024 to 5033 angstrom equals 4.3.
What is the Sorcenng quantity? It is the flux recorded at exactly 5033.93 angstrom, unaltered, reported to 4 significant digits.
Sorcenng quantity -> 15.31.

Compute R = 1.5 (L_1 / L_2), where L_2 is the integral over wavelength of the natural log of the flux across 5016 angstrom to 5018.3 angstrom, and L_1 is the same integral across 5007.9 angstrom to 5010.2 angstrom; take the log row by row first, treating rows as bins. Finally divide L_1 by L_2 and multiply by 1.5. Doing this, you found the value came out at 1.41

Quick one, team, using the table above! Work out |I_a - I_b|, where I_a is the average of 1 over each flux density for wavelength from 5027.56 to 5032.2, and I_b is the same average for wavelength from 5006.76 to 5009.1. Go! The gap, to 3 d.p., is 0.028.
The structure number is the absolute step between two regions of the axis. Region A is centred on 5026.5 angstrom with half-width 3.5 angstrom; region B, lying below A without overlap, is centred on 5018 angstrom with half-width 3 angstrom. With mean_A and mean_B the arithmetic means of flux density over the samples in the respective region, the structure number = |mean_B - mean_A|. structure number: 0.8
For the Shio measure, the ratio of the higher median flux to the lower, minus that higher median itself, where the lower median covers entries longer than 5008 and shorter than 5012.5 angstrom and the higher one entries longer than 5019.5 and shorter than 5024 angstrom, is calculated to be -11.5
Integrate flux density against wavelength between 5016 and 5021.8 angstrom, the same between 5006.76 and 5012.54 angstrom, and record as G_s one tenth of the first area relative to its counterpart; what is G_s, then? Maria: 0.113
